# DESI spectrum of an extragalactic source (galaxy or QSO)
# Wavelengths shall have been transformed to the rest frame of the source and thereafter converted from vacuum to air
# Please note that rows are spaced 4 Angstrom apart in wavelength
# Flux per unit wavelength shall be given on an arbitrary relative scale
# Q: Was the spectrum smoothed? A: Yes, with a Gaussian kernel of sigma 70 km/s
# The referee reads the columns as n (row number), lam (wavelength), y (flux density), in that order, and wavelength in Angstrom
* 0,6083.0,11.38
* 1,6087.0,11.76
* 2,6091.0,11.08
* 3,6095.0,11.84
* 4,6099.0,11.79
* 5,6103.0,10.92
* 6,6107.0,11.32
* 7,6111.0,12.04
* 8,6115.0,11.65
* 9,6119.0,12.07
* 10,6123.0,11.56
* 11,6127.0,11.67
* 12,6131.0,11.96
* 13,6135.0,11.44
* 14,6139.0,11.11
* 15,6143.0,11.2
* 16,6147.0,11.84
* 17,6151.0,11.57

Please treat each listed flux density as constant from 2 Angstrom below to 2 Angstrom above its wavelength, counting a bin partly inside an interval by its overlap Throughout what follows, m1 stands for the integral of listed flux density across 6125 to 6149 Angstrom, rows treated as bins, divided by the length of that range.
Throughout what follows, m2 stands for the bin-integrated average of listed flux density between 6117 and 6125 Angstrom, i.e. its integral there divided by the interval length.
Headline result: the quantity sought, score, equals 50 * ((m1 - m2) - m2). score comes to -605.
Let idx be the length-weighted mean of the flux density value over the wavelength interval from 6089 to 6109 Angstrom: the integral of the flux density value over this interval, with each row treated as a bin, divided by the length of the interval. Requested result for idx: 11.4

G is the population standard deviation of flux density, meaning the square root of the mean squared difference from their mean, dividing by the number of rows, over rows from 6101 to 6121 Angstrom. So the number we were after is 0.44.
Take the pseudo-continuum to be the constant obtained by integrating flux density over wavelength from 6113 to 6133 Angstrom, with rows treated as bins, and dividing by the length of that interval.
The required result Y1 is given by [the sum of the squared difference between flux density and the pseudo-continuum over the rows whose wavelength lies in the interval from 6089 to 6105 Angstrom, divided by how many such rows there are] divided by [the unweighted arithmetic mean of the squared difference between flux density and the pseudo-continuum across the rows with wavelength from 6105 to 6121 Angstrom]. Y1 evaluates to 3.3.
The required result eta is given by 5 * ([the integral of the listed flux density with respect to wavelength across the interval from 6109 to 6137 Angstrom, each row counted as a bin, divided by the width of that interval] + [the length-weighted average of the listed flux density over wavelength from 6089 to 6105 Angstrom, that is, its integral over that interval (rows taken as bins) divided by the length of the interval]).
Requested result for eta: 116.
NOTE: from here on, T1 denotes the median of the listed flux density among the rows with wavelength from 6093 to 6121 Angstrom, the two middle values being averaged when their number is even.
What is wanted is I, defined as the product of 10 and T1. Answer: 117.9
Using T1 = 11.8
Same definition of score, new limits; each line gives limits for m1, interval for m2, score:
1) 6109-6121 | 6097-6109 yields -538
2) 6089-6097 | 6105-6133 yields -602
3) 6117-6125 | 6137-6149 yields -548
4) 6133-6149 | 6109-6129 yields -610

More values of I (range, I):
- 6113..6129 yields 116.6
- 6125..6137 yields 116.7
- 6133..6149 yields 113.2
